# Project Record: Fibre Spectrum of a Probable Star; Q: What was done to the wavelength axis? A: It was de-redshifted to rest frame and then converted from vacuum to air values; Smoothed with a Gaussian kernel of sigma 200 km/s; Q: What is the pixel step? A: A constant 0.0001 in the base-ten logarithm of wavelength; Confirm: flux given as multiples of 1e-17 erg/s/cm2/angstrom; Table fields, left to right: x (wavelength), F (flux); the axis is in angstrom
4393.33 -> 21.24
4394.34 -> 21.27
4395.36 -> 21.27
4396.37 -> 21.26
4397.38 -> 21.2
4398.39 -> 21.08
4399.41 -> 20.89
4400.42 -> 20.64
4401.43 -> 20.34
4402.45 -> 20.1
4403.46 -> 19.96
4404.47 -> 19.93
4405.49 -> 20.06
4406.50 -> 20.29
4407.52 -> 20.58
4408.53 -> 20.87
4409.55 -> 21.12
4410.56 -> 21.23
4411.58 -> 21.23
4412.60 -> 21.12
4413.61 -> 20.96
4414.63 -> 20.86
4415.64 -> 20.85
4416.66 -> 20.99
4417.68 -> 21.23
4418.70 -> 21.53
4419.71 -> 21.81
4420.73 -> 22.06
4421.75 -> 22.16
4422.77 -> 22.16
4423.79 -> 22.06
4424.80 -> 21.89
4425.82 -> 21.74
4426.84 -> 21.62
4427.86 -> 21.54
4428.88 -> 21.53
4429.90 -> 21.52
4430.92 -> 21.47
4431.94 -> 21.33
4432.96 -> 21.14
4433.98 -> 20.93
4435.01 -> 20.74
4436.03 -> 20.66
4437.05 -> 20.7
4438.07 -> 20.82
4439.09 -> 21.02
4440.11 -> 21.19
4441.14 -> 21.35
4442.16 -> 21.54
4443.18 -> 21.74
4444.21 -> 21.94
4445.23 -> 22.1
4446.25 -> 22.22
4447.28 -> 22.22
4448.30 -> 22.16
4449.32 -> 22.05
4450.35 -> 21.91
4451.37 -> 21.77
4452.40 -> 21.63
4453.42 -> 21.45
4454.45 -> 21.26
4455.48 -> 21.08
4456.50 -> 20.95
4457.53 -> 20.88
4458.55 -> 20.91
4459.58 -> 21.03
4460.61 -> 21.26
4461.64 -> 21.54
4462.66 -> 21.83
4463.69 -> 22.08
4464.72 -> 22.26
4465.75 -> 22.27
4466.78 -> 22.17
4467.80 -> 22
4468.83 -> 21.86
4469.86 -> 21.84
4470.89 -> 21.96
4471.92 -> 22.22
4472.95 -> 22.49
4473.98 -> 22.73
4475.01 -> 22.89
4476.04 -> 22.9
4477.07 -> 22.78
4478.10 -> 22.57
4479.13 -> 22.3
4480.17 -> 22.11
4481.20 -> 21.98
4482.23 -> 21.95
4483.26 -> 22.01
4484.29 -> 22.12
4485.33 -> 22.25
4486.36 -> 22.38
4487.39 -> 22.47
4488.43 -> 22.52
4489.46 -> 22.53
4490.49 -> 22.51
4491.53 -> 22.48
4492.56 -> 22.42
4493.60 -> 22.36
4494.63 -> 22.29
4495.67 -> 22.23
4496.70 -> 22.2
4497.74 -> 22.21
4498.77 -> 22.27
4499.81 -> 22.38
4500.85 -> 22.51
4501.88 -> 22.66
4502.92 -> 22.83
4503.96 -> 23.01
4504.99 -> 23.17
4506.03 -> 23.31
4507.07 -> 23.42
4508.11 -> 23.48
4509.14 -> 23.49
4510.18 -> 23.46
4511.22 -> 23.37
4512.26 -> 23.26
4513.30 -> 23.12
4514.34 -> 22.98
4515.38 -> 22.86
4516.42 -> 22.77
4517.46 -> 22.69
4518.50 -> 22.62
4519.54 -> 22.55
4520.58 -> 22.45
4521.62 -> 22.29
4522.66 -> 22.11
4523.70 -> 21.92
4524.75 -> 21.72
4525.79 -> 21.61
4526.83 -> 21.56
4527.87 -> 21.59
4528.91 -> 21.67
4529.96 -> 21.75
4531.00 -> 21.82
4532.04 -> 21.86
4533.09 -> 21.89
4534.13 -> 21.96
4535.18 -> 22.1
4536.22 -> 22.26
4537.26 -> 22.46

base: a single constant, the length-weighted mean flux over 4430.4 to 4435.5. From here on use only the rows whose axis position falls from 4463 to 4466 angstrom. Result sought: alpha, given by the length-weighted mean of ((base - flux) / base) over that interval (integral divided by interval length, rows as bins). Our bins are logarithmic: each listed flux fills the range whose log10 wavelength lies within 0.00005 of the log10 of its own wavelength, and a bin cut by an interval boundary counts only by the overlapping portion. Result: -0.051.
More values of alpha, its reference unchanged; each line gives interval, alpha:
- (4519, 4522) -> -0.064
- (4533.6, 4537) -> -0.049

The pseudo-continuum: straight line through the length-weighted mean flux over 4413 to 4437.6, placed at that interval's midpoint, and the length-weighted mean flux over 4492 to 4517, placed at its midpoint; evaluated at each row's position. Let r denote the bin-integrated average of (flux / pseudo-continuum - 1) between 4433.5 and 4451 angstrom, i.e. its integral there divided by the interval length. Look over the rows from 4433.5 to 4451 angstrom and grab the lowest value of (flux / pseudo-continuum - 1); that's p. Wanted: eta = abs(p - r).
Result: 0.033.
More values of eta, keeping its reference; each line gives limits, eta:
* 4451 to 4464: 0.021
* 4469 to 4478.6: 0.025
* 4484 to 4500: 0.011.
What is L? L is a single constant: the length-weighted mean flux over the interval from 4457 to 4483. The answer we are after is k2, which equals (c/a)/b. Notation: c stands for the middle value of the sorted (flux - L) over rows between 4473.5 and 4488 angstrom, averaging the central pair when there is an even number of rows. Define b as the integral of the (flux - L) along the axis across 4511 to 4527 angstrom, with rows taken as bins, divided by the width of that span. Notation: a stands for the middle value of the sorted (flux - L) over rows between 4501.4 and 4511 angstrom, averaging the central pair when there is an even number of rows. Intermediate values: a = 1.3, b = 0.5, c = 0.3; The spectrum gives 1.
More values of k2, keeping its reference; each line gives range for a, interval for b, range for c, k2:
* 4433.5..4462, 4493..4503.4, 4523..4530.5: 1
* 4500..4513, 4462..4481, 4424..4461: -2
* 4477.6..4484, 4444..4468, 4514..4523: -64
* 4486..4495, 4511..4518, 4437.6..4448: -1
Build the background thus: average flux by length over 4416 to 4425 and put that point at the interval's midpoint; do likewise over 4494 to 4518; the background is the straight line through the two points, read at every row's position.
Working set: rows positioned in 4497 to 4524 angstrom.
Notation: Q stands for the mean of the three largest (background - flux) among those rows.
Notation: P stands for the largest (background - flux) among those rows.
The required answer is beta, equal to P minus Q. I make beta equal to 0.200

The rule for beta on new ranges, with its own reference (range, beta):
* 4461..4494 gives 0.108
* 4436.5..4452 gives 0.133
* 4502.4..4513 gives 0.158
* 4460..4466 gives 0.270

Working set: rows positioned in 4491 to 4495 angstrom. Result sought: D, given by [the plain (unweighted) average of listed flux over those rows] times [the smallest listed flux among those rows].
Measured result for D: 499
